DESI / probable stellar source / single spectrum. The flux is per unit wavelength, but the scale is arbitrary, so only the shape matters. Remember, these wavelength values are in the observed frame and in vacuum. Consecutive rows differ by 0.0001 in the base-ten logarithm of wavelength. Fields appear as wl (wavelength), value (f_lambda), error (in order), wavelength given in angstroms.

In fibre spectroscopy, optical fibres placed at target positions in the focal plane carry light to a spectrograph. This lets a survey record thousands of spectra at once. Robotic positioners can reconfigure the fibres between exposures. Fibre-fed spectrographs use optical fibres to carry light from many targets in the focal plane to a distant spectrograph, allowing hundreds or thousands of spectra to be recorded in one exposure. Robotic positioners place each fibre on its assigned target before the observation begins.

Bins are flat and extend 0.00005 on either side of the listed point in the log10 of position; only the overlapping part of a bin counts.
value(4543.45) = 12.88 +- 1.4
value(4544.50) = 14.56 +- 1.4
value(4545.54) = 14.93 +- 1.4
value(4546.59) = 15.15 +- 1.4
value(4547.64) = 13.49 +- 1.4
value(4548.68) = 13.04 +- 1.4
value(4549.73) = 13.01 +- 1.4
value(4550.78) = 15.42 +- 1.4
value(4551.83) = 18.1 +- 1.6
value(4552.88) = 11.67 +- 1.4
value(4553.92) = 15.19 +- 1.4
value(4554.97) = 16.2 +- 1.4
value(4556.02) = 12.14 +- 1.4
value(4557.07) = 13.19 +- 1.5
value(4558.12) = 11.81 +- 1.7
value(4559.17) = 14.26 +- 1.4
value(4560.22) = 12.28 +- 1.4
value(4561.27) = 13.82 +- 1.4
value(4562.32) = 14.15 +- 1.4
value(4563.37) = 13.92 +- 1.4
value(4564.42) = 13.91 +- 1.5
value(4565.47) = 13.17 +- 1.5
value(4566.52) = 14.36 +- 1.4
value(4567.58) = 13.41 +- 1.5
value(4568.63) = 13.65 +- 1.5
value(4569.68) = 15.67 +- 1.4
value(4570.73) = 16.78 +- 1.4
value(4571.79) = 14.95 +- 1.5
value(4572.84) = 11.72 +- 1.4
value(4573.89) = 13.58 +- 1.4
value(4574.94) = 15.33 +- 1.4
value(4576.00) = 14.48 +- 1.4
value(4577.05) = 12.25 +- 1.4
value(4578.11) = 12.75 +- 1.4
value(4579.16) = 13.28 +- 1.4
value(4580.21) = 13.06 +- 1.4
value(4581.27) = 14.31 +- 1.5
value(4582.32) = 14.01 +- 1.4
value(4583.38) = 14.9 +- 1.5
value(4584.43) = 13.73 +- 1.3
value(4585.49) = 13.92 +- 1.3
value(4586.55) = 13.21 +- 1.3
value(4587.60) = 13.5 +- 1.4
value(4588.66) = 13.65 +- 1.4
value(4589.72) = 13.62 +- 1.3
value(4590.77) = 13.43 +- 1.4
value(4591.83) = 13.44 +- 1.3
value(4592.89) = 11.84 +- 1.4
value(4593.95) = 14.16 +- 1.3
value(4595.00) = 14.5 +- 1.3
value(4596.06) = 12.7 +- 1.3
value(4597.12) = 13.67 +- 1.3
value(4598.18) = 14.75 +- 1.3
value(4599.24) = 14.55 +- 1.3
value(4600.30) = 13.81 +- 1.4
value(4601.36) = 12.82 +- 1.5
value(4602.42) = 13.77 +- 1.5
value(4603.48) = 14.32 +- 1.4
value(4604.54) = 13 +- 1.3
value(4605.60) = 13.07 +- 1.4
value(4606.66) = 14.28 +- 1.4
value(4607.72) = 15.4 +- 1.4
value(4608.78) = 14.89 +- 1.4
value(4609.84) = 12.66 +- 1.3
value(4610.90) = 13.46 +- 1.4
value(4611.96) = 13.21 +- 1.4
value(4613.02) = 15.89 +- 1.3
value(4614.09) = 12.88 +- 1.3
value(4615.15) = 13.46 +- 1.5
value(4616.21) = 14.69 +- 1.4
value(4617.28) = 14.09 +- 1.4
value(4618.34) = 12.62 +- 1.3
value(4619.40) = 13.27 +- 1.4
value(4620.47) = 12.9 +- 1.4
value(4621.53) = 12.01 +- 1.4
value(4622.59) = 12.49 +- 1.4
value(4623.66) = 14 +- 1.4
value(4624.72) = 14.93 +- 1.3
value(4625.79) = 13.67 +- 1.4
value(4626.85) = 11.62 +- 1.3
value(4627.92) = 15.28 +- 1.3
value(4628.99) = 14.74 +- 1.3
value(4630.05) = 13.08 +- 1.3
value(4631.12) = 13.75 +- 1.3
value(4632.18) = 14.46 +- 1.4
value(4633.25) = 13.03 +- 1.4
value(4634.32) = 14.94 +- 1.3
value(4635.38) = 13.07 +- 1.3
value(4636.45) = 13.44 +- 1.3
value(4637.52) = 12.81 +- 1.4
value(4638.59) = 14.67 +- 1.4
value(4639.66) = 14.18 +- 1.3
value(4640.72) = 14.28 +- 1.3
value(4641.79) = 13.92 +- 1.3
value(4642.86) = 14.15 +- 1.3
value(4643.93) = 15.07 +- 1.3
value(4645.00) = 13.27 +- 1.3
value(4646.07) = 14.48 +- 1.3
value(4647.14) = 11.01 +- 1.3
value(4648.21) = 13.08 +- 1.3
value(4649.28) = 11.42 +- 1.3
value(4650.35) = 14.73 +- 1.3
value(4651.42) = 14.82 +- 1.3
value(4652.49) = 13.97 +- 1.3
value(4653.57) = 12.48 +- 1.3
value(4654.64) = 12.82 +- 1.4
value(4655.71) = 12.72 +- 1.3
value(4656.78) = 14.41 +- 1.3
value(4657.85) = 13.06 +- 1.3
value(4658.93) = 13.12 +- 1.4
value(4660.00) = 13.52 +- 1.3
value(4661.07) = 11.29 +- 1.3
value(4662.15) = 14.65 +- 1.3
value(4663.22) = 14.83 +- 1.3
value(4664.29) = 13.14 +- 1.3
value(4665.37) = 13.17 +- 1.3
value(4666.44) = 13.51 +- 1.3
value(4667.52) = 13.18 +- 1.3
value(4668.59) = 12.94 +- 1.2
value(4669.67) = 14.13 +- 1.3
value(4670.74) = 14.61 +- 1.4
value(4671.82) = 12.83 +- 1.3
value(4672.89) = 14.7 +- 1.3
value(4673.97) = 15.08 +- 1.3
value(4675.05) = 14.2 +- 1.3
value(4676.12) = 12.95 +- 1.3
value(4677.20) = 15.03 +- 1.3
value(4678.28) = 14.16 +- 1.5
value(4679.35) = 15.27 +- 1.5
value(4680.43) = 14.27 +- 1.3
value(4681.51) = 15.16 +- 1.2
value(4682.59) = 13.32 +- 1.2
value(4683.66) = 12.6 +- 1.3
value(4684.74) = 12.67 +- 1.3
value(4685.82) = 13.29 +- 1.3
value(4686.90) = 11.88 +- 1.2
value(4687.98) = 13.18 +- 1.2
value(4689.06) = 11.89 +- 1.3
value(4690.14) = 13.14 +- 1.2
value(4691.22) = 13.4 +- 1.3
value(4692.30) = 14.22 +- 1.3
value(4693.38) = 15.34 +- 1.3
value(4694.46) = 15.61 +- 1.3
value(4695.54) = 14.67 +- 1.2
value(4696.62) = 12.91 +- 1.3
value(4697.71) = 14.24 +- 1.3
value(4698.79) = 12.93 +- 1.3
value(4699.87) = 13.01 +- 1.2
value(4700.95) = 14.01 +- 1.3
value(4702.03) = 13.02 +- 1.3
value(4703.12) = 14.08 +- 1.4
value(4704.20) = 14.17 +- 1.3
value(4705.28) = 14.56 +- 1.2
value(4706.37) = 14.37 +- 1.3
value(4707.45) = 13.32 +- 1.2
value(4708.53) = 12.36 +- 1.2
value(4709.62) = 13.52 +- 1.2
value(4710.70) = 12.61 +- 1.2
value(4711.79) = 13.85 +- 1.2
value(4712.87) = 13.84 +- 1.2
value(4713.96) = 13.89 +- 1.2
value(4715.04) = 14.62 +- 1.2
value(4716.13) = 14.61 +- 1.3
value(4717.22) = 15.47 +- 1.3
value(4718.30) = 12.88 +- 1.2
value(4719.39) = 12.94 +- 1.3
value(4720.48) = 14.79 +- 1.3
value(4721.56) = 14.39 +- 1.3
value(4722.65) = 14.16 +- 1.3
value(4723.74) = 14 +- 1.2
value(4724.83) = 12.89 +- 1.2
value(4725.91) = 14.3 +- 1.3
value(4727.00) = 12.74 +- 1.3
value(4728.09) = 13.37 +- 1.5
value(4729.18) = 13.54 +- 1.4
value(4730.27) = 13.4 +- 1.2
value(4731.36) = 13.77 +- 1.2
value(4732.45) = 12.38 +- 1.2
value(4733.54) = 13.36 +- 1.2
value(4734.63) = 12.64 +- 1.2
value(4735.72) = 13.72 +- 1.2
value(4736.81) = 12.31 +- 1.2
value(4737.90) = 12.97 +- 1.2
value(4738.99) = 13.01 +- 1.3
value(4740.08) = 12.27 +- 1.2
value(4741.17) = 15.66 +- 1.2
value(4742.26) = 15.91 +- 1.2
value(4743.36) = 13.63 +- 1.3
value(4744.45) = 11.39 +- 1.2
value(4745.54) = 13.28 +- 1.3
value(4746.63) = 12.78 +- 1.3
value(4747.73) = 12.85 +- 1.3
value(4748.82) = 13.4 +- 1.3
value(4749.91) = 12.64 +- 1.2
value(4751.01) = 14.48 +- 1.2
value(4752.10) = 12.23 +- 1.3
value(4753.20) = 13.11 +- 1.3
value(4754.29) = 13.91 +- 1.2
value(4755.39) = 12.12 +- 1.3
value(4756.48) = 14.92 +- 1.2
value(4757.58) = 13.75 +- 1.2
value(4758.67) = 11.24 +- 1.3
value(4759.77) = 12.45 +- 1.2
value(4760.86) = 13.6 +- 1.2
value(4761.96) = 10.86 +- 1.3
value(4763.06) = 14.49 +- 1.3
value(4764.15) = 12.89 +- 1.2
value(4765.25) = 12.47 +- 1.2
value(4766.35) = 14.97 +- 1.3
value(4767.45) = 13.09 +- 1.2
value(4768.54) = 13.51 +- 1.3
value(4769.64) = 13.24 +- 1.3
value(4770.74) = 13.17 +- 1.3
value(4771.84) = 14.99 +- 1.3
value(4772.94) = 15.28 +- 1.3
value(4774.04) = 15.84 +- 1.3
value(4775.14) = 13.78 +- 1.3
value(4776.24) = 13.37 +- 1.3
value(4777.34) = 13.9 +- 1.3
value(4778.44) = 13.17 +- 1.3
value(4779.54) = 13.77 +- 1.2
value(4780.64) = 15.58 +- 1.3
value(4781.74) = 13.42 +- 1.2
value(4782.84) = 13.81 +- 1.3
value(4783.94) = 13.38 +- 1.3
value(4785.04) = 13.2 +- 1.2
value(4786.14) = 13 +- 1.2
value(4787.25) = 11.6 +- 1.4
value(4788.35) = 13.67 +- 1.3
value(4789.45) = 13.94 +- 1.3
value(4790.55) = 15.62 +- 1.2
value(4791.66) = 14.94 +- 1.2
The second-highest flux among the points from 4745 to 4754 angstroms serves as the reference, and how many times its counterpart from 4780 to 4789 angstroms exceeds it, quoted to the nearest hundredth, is 1.03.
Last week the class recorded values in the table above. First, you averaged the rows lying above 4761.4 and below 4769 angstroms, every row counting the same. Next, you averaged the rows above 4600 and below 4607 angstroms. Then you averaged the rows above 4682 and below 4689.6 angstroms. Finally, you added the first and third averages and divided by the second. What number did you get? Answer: 1.91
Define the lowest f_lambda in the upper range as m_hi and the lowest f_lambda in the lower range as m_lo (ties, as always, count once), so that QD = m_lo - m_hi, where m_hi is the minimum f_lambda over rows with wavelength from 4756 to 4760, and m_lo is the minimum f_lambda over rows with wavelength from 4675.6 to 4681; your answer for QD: 1.7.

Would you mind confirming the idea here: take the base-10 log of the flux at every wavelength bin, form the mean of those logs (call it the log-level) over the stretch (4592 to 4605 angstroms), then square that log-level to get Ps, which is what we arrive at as 1.29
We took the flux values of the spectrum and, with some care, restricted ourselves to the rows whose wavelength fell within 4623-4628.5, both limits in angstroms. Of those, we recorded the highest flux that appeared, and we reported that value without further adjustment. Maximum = 15.28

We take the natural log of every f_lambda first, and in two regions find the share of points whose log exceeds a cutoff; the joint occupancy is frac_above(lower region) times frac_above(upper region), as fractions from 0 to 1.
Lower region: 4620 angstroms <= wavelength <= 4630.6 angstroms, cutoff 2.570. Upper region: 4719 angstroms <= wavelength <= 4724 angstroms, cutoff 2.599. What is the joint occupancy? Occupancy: 0.48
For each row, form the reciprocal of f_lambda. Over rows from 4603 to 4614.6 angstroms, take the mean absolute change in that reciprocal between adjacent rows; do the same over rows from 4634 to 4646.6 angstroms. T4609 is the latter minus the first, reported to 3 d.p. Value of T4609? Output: -0.002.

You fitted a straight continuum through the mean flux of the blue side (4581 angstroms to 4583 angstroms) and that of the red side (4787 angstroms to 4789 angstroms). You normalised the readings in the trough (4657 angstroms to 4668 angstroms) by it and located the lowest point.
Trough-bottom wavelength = 4661.07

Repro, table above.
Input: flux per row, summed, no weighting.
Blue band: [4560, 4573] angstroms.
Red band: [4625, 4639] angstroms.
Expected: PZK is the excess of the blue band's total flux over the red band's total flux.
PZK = 3.2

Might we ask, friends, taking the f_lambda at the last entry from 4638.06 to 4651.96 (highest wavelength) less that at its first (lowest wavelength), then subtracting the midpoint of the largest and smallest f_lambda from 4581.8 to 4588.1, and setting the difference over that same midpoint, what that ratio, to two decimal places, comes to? -0.99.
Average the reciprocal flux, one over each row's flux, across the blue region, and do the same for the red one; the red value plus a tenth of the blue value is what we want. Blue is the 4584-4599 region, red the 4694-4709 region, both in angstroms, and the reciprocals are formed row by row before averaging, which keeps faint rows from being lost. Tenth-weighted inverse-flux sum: 0.0801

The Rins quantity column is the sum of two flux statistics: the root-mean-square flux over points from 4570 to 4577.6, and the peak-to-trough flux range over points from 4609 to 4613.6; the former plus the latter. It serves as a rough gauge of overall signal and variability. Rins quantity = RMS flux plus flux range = 17.5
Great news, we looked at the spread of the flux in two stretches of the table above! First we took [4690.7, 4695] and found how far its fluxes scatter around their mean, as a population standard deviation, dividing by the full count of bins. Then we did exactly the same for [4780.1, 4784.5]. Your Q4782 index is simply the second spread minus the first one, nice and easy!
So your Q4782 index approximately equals 0.0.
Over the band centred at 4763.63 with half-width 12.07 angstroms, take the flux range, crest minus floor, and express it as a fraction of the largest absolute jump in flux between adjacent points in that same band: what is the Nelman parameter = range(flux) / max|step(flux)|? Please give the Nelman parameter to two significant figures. 1.4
